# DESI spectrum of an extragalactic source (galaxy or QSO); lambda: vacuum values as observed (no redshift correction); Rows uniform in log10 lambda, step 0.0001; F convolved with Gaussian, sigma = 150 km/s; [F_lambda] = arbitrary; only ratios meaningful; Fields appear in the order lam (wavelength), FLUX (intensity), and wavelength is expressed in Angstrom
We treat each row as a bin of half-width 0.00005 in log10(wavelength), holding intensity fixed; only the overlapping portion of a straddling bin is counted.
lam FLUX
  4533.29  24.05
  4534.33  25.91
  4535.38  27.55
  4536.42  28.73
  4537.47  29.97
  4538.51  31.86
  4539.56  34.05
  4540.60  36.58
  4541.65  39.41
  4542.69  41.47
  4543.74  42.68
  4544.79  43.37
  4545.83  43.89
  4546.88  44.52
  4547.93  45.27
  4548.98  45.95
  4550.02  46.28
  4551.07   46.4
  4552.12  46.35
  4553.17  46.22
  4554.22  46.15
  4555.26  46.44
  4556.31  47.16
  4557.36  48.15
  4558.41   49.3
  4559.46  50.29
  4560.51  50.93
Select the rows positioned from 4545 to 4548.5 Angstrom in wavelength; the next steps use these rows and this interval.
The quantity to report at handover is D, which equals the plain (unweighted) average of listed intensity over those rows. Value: 45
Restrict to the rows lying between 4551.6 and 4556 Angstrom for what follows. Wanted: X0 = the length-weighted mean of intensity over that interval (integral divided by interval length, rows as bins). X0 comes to 46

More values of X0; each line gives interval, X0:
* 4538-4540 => 33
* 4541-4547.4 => 42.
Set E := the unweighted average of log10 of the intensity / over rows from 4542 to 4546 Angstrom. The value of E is 1.63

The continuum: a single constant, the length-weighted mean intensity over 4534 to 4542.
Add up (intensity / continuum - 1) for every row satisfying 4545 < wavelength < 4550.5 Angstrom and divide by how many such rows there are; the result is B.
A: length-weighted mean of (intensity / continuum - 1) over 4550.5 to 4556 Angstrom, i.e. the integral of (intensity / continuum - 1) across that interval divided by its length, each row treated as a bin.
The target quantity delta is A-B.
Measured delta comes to 0.0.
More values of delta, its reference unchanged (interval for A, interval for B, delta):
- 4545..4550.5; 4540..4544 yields 0.2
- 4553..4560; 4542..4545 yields 0.2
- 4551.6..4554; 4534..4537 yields 0.6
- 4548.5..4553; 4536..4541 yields 0.4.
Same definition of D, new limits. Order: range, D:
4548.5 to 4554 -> 46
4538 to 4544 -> 38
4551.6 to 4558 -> 47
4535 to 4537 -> 28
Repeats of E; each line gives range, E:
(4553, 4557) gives 1.67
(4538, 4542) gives 1.55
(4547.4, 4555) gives 1.66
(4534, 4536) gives 1.43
